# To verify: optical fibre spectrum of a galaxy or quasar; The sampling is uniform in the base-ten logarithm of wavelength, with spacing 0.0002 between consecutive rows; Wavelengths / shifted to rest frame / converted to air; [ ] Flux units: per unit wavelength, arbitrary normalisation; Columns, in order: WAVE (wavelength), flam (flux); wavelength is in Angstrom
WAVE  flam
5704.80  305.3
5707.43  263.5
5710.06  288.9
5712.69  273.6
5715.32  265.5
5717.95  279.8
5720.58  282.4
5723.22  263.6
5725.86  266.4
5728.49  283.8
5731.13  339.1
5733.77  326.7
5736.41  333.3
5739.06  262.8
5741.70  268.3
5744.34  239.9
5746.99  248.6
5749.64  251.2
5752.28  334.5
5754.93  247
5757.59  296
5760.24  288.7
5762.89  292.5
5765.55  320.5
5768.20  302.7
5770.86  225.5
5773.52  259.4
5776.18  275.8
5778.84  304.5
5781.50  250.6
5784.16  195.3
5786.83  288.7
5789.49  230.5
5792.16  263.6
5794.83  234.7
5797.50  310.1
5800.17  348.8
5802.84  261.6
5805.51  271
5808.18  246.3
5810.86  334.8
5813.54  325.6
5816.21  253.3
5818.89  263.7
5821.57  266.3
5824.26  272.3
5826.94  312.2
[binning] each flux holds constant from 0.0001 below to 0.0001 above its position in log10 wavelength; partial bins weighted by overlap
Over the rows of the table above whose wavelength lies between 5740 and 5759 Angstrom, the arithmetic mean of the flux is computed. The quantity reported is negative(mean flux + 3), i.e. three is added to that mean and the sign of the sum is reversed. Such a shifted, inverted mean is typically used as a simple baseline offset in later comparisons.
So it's -272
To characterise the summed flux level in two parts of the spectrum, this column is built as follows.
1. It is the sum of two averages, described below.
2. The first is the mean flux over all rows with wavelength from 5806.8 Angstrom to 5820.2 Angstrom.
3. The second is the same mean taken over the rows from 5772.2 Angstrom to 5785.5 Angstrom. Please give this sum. 542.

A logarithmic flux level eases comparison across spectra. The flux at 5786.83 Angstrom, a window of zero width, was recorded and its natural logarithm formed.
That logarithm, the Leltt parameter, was 5.67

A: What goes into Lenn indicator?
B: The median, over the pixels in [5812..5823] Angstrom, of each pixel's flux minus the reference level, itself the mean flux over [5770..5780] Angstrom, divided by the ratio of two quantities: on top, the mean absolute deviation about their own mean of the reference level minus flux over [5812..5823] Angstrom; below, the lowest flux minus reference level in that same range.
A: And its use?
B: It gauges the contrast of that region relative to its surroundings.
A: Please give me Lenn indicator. 1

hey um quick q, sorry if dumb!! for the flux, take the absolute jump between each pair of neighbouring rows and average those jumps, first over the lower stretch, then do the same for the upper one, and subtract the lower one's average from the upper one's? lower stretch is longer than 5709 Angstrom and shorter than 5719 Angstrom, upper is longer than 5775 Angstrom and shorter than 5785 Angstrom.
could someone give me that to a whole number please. 33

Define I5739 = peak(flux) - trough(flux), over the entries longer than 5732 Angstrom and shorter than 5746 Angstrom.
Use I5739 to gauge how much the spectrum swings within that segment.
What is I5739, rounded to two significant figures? 93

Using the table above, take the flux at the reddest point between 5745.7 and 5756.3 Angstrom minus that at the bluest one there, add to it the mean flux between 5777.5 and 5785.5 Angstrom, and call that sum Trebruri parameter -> 249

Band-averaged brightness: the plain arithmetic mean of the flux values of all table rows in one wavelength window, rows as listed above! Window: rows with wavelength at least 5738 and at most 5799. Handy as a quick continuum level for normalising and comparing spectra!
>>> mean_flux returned 269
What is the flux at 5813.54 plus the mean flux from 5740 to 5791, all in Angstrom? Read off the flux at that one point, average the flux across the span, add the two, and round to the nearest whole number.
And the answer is 595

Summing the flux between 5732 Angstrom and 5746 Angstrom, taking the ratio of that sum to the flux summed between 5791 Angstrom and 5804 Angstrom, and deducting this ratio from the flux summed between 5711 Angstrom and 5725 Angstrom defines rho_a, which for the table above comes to 1364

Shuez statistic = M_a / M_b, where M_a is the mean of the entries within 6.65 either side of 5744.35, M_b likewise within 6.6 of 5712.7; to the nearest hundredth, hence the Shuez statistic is 0.93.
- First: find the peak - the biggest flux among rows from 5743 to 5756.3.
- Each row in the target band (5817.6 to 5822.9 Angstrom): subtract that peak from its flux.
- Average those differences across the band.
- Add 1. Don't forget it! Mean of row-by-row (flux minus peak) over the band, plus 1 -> -68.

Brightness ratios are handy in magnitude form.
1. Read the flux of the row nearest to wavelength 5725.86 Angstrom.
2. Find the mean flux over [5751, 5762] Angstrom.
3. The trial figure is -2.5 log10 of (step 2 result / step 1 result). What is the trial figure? -0.10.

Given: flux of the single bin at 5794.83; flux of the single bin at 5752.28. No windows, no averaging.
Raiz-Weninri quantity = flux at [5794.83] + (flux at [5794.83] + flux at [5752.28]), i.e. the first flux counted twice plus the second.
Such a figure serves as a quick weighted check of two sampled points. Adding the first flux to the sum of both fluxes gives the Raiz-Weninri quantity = 804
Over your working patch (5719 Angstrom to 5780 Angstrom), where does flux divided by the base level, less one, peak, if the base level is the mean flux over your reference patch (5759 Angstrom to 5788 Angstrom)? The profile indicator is 5731.13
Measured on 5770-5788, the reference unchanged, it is 5778.84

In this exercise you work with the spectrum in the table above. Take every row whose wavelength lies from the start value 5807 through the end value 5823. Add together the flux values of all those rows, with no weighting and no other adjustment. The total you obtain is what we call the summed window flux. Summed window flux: 1690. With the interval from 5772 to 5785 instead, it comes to 1286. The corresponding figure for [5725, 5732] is 889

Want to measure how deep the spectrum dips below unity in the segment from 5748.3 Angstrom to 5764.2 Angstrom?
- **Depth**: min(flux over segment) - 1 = 246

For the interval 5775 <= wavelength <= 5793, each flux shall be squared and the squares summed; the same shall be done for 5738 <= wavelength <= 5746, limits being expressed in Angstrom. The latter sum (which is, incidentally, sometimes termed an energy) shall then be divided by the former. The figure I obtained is 0.42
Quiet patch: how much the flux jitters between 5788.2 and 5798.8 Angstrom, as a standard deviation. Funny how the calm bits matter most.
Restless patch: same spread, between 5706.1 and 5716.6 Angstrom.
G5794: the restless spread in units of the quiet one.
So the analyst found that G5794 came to 0.31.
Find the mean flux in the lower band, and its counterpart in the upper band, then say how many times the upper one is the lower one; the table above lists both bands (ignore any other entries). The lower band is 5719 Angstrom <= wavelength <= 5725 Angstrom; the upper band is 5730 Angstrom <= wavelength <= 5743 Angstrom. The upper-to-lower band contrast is 1.12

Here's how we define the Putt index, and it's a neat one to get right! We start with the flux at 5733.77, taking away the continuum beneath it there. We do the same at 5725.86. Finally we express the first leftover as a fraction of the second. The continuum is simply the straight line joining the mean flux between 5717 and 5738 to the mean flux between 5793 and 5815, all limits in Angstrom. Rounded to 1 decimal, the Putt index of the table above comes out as -1.0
